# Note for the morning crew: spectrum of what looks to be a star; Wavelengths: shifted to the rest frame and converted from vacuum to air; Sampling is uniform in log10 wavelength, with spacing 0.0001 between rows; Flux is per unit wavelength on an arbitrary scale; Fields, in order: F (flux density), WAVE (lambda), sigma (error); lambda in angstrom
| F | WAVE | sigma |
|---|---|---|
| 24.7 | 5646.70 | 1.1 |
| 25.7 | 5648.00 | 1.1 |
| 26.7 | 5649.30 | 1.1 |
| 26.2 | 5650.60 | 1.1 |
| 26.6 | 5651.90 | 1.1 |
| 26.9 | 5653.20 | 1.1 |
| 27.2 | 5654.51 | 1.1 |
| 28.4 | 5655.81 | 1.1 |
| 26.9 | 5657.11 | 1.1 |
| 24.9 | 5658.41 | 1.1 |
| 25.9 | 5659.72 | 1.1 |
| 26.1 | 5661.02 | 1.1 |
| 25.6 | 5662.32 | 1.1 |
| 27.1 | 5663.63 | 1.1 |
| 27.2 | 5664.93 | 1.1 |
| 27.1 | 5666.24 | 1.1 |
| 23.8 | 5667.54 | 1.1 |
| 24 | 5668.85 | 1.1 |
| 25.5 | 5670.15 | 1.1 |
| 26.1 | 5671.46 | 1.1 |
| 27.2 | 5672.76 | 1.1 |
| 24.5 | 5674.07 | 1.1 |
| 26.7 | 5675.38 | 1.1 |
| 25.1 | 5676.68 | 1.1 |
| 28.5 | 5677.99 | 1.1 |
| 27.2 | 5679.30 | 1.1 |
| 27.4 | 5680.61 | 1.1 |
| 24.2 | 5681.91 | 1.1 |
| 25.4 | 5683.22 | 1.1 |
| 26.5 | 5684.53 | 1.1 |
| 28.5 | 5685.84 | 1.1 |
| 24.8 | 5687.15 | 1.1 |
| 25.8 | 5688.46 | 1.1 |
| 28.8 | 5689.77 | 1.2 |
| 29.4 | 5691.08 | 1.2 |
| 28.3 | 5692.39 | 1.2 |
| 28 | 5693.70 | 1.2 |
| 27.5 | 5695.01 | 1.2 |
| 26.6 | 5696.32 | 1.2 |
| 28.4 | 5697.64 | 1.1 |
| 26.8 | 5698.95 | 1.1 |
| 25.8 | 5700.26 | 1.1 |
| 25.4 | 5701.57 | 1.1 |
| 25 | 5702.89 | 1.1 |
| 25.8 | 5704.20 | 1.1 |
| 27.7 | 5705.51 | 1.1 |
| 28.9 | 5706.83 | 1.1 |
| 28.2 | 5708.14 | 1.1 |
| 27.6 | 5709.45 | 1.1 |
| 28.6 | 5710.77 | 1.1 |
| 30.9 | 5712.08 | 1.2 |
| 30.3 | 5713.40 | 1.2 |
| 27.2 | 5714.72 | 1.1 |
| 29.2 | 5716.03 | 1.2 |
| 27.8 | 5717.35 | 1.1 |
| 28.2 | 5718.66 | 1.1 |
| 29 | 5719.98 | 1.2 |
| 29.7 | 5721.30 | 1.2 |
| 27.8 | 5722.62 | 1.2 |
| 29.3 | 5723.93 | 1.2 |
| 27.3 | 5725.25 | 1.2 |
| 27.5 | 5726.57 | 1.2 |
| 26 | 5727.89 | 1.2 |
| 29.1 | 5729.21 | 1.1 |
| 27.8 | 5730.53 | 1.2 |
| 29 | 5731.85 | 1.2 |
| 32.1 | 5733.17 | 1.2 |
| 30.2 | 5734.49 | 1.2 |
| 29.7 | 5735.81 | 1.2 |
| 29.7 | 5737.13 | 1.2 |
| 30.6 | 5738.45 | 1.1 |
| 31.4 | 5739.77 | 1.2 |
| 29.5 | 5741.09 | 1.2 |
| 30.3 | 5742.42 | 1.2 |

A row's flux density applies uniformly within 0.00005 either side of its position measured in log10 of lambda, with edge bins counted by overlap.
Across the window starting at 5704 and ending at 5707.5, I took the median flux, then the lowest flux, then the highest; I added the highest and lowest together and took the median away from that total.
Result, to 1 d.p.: 27.0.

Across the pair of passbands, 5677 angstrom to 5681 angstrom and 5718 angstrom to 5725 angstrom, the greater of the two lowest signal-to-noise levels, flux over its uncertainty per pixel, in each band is 24.7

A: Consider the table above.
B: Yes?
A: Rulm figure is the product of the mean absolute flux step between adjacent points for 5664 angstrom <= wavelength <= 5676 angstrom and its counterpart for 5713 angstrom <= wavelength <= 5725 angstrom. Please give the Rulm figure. 2.2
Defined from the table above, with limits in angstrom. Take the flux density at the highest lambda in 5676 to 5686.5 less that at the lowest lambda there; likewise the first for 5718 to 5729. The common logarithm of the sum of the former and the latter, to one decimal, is 0.1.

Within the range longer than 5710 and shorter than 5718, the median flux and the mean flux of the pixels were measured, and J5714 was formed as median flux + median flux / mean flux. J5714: 29.9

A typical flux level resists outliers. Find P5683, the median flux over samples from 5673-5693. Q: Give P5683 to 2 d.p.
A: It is 26.70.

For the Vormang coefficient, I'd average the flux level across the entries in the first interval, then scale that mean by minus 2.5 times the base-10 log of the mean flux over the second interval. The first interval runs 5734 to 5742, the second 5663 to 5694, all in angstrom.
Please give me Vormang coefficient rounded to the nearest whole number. -107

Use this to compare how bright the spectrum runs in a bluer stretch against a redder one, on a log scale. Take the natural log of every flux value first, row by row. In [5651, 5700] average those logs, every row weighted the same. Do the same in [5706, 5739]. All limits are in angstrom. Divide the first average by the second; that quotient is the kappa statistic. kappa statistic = 0.976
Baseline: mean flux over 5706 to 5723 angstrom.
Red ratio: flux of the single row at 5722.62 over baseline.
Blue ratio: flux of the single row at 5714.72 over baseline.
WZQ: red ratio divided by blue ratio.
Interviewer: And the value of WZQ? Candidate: 1.02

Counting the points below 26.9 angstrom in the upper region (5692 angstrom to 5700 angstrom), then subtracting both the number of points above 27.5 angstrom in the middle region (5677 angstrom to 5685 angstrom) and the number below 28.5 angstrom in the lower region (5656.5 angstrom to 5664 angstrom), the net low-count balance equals -5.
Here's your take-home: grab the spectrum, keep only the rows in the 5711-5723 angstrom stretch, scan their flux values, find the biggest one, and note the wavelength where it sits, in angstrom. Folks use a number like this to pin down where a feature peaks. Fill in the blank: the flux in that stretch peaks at 5712.08 angstrom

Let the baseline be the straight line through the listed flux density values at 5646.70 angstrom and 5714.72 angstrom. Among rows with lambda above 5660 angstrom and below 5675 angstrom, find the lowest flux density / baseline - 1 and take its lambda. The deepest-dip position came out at 5667.54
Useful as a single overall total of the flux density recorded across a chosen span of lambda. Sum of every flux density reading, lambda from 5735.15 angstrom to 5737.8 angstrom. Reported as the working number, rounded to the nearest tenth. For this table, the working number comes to 59.4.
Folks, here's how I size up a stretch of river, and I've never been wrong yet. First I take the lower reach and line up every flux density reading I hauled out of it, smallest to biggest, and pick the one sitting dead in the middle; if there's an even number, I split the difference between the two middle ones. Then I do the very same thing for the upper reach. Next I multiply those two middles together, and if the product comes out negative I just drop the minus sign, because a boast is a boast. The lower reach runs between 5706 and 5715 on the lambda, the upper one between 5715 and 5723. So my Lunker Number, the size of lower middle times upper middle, 818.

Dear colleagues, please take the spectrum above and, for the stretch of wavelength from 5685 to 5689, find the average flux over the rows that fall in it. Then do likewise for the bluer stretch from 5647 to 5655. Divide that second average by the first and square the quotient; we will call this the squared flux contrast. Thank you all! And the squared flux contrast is 1.01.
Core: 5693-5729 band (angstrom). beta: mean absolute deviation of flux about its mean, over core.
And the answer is 1.12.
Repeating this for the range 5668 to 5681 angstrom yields 1.18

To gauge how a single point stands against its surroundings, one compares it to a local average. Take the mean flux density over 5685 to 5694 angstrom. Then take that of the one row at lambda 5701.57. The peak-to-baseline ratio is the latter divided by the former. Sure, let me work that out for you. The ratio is 0.92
